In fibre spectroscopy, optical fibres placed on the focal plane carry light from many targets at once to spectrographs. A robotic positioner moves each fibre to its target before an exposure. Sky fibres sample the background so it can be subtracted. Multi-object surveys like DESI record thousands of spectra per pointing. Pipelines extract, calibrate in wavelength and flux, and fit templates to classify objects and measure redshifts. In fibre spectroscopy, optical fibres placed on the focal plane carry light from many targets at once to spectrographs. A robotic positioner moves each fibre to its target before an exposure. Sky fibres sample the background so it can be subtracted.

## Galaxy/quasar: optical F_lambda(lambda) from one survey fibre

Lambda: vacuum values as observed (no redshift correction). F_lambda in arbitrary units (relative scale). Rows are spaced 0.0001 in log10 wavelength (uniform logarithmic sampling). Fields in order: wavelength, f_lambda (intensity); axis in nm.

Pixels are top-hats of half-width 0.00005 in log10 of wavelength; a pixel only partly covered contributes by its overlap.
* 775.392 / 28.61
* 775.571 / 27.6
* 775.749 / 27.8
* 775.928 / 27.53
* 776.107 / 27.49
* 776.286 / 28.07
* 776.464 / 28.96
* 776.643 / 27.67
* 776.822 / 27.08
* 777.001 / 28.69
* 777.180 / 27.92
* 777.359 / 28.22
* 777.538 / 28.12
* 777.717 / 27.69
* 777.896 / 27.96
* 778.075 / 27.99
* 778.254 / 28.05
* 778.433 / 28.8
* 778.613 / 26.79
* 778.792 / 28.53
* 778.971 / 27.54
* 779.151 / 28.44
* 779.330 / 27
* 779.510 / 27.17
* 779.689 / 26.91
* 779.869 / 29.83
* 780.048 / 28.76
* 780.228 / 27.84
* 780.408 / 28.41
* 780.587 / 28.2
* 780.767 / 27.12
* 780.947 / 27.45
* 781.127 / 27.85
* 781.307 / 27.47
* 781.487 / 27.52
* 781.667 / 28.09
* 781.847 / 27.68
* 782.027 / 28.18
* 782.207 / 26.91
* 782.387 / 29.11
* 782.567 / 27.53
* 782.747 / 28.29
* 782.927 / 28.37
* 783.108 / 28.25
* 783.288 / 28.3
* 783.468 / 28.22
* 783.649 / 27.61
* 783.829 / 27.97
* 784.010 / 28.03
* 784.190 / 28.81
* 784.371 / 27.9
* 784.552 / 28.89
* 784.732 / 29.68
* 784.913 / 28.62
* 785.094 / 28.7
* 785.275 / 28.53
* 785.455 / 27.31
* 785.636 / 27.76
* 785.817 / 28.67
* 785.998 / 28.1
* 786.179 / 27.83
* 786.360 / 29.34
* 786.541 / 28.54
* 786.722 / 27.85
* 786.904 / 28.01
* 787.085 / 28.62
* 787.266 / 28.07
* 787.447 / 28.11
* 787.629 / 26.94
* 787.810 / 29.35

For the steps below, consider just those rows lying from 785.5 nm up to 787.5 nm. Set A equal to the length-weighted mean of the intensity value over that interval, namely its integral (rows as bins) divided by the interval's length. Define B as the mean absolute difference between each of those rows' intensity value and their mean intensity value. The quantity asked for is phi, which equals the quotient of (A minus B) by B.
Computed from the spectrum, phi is 72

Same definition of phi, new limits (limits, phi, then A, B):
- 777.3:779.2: 73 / 28.0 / 0.38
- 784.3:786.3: 53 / 28.4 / 0.53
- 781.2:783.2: 58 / 27.9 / 0.48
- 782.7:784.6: 105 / 28.2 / 0.27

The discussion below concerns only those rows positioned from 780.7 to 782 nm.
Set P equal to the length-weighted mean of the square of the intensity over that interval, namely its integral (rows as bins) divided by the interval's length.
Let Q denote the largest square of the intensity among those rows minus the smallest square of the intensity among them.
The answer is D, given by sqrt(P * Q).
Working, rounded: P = 763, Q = 54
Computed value 202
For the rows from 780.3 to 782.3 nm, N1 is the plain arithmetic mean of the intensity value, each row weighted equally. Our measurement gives 27.7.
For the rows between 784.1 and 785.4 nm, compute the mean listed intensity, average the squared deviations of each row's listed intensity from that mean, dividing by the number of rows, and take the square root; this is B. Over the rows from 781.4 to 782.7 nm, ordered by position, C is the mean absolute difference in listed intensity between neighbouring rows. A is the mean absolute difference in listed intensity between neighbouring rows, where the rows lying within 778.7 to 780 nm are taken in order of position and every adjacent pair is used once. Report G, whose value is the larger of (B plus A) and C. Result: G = 1.6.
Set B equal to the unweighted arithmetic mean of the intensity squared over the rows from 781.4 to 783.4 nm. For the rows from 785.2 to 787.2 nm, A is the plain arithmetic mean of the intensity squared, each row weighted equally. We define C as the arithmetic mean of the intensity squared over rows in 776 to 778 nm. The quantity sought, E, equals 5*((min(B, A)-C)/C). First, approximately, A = 797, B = 785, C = 784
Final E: 0.01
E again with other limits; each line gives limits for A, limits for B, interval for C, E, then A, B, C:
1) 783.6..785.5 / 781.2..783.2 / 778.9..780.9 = 0.00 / 805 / 781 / 781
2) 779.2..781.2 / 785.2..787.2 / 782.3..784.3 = -0.12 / 777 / 797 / 797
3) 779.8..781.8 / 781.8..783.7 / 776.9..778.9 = -0.01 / 787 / 787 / 788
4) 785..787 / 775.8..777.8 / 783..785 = -0.15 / 798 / 781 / 806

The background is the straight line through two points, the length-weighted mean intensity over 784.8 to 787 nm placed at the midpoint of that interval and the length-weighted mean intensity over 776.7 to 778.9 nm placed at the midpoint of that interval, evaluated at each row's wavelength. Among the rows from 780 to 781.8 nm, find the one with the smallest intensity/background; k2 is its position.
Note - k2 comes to 780.767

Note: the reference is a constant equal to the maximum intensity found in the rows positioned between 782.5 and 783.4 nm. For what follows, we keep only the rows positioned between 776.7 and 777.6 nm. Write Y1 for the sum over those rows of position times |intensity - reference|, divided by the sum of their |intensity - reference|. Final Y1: 777.02 nm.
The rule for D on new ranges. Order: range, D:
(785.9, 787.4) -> 263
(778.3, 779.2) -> 296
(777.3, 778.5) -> 223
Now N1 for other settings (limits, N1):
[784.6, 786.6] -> 28.5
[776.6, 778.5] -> 28.0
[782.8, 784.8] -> 28.4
